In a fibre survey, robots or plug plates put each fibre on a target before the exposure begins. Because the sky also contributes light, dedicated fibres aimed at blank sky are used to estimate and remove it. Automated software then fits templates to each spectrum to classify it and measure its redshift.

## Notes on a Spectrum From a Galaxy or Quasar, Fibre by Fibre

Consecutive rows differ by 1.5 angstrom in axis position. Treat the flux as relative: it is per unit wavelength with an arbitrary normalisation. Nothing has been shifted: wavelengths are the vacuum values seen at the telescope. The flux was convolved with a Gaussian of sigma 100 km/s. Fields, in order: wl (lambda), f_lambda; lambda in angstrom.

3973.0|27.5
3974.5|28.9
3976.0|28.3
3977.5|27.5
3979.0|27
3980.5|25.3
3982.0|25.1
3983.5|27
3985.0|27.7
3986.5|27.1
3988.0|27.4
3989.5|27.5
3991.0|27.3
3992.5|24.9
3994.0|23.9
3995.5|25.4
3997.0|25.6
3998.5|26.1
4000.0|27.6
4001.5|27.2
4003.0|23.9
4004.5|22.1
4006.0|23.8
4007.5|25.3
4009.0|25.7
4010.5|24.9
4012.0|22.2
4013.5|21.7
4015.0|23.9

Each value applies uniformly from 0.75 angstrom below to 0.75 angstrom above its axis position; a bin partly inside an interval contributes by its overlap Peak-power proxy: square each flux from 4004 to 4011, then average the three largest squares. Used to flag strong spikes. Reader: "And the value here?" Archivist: 640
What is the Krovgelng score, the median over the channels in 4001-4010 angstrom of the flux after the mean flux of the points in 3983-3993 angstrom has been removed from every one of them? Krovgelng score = -2.4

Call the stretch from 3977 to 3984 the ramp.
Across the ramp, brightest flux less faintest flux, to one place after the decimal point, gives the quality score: 2.4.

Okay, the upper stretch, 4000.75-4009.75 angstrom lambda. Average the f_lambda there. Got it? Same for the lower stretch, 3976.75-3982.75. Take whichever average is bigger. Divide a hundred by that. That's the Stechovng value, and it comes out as 3.81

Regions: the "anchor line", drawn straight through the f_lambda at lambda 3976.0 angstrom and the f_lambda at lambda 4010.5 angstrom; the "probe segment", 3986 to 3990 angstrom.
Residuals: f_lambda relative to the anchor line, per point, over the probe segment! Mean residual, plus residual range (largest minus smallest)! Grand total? 0.9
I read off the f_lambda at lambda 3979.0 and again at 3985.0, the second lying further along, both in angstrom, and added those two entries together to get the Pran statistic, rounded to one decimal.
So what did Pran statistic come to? 54.7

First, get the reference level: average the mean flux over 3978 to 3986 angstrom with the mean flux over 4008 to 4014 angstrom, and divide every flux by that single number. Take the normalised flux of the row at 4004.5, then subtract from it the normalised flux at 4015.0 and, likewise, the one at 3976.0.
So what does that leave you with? -1.20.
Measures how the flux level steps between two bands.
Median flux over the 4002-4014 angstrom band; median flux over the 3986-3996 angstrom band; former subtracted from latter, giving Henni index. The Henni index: 3.25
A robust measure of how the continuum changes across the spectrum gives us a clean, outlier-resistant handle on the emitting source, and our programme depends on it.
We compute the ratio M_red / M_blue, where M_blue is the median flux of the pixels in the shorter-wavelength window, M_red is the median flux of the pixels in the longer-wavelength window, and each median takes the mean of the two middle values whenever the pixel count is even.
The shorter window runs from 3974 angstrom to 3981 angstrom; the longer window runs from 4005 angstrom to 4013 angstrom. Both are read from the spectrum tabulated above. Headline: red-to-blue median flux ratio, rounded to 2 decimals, 0.91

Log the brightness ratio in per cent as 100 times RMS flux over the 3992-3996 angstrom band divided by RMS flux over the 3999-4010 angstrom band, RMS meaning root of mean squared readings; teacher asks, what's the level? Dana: 98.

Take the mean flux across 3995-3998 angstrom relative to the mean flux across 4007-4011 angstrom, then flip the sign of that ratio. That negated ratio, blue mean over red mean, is -1.01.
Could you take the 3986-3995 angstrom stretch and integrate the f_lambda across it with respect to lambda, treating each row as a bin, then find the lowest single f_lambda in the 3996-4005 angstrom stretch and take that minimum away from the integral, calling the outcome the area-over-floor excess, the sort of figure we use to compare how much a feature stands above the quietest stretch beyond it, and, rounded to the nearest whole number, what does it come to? 215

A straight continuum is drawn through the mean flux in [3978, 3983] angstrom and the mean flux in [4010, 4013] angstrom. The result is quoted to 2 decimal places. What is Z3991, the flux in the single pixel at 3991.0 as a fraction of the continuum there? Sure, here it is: 1.09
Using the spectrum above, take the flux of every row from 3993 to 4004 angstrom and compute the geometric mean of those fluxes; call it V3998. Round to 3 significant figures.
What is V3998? 25.6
